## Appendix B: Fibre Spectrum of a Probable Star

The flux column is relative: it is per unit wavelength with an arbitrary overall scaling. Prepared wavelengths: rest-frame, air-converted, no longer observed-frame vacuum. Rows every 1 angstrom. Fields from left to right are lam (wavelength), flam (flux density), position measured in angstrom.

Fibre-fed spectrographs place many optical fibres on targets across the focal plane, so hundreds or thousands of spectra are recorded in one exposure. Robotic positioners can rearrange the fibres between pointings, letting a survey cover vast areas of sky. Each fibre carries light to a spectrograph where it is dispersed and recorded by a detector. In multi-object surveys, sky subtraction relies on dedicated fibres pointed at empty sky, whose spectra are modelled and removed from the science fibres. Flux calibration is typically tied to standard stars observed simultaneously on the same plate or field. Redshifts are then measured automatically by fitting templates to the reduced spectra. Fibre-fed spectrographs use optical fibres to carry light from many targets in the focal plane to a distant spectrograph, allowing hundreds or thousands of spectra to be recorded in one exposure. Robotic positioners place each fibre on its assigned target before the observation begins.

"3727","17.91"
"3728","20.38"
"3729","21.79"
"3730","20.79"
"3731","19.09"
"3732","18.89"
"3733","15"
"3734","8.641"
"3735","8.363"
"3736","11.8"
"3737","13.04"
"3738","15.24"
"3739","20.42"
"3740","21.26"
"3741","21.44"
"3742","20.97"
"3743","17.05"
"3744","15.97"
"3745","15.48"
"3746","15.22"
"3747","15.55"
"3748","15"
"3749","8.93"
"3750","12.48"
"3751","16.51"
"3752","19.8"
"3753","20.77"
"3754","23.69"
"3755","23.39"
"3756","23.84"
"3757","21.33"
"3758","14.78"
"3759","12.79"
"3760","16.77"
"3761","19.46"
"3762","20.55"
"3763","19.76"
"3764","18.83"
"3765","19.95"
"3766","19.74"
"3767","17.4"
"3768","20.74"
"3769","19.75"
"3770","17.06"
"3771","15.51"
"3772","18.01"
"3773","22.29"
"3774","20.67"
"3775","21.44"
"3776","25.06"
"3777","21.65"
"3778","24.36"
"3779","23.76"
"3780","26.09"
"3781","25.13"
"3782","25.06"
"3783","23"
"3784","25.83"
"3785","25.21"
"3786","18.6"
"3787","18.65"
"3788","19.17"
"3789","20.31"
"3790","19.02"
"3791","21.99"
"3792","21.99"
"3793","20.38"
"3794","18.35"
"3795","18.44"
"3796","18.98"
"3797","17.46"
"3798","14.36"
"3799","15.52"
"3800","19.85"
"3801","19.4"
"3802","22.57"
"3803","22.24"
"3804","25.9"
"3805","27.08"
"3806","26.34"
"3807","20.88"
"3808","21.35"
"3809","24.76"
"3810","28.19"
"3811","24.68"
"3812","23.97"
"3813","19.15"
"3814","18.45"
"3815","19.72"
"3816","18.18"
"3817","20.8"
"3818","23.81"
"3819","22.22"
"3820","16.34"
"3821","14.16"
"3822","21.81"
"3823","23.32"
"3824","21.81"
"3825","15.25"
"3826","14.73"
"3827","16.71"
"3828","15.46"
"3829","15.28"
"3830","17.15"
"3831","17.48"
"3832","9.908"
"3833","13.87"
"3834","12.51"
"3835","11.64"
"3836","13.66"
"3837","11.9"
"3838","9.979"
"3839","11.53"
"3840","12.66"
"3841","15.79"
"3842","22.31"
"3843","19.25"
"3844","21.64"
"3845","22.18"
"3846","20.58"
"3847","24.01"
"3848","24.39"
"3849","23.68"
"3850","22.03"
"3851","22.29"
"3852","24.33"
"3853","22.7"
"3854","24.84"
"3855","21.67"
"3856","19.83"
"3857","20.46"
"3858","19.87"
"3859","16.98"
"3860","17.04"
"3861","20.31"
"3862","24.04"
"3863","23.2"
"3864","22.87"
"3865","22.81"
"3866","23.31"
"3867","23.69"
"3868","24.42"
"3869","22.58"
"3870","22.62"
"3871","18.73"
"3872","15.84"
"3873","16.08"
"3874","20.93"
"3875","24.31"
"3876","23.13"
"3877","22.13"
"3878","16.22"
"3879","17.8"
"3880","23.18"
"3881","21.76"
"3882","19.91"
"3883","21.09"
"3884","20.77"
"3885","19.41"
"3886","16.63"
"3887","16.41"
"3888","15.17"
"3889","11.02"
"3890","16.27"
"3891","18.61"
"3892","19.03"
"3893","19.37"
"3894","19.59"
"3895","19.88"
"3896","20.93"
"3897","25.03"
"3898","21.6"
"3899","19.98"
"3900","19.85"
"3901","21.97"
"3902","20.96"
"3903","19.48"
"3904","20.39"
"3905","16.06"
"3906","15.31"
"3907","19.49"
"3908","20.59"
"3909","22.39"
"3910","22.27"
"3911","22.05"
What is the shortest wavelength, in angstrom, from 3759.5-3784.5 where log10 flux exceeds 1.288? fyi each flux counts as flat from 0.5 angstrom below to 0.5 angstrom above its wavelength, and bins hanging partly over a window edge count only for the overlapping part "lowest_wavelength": 3761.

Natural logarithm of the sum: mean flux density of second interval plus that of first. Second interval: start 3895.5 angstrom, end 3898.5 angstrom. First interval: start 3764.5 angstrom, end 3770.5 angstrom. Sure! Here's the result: 3.73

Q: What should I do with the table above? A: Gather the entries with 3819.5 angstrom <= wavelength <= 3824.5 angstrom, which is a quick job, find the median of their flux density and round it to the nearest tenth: 21.8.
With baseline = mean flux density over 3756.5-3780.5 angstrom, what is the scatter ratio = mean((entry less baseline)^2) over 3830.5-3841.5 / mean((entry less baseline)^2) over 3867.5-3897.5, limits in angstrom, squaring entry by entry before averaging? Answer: 5.4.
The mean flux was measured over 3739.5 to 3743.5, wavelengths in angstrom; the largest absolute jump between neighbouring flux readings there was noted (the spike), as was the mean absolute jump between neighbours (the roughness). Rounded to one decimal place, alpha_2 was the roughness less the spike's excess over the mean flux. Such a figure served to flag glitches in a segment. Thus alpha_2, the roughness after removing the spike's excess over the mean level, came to 17.8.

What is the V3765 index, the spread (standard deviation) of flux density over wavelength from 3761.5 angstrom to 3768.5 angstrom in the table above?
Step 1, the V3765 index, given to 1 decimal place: 1.1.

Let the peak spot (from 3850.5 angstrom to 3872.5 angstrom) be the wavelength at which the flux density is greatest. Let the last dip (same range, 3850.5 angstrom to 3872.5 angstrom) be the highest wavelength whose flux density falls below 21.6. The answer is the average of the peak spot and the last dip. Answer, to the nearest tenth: 3863.0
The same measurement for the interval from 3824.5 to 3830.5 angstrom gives 3830.0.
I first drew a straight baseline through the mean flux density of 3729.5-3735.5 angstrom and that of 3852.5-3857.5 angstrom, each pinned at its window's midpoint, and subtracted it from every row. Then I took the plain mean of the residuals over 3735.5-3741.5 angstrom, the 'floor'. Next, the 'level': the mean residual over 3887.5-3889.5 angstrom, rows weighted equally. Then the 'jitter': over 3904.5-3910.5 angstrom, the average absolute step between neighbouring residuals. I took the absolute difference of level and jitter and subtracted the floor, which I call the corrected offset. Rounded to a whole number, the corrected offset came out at 10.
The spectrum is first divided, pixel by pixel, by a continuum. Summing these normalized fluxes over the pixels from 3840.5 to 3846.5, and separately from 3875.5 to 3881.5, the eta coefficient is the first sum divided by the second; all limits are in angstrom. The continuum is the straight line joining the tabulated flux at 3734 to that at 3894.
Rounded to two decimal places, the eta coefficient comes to 1.13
